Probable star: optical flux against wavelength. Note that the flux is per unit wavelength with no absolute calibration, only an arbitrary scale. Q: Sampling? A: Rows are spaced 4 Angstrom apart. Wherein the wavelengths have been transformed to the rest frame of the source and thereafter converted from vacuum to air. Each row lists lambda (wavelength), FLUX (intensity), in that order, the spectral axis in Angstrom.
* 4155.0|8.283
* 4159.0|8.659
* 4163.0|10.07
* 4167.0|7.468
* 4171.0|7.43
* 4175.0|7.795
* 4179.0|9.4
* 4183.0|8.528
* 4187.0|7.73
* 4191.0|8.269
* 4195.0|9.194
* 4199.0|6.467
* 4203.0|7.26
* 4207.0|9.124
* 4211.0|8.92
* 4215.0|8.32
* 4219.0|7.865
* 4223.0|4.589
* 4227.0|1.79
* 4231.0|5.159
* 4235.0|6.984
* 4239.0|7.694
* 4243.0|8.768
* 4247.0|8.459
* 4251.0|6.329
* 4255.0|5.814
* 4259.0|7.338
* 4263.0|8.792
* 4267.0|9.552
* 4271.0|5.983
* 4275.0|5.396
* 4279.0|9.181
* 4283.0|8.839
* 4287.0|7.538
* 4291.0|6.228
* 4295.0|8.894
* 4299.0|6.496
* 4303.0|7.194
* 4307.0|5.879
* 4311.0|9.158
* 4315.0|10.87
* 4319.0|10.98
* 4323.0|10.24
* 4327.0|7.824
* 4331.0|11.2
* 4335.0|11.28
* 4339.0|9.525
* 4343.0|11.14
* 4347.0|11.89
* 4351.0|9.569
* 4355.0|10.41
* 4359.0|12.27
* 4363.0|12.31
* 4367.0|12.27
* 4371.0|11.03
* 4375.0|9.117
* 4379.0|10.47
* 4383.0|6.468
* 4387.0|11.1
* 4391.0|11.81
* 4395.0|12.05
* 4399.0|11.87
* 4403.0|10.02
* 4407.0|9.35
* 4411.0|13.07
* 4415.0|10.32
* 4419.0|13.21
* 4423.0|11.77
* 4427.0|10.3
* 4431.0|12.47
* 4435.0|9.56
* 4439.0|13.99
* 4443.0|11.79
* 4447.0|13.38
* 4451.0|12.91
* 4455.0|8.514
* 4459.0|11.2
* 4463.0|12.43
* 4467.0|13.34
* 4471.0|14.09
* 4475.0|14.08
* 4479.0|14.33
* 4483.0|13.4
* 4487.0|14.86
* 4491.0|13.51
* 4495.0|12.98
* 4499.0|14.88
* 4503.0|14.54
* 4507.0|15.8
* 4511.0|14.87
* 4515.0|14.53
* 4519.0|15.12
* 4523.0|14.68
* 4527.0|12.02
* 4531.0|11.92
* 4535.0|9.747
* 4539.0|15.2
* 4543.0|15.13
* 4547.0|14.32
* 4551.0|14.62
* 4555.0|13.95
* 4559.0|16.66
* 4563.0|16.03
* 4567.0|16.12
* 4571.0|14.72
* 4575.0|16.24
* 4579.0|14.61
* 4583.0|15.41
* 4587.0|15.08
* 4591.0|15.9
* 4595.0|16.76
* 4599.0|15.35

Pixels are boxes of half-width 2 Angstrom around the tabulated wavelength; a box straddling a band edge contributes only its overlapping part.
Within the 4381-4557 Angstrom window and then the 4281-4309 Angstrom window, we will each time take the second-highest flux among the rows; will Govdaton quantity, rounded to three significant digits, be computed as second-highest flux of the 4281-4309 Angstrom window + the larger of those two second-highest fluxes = 24.0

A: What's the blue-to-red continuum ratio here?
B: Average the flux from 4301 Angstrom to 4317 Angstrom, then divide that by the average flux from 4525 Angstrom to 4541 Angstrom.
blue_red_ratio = 0.68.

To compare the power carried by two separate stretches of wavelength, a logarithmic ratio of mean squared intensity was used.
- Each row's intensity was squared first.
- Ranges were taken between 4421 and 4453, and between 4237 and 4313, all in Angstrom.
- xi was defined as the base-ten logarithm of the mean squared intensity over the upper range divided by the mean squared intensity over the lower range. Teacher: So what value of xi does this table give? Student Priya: 0.40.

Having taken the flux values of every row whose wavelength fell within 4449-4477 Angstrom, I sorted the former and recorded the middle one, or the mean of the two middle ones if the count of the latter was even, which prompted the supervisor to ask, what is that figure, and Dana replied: 13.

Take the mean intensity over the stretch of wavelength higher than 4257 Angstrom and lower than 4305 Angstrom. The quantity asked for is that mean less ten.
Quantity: -2.4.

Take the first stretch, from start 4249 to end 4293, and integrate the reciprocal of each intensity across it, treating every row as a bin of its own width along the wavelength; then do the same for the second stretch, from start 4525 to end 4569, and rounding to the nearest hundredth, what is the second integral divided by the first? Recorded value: 0.51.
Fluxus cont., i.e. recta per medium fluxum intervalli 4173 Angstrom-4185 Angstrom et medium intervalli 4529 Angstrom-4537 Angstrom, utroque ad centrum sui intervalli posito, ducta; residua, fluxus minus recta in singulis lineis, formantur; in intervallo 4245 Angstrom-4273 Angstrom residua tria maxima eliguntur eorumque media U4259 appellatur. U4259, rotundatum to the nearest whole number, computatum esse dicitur 0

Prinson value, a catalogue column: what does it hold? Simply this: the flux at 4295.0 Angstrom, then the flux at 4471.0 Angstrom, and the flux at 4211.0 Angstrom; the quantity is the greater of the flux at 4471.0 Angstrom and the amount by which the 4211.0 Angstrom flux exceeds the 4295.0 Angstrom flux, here 14.1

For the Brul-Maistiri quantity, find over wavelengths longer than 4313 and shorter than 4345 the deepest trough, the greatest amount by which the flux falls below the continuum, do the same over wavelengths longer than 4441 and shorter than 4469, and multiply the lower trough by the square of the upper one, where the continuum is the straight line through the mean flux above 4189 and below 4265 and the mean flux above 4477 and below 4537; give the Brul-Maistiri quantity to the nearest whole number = 29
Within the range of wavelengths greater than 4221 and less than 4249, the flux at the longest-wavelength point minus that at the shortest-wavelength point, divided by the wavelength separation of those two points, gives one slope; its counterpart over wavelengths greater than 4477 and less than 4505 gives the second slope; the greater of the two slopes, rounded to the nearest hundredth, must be 0.16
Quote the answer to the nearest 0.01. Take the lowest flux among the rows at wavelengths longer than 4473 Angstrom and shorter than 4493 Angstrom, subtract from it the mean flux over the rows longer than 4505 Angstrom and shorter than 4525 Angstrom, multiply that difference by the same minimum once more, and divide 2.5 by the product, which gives -0.12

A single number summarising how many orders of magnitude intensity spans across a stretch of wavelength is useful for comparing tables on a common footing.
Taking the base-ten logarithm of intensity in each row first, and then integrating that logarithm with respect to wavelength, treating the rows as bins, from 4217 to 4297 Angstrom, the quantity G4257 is 66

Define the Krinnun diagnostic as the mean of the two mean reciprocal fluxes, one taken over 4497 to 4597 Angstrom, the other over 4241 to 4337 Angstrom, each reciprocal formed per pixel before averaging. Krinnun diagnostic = 0.098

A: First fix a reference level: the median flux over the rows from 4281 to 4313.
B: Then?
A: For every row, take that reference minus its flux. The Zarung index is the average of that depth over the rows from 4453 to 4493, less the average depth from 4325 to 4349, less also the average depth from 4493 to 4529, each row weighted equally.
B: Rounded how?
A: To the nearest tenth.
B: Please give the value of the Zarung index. 4.5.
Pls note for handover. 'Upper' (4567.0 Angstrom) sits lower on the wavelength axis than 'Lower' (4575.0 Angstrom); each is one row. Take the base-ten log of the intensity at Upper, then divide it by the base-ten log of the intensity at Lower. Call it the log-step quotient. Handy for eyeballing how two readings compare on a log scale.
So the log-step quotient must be 1.0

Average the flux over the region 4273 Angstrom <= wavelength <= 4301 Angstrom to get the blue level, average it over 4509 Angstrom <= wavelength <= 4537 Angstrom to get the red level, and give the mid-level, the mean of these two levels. 10.4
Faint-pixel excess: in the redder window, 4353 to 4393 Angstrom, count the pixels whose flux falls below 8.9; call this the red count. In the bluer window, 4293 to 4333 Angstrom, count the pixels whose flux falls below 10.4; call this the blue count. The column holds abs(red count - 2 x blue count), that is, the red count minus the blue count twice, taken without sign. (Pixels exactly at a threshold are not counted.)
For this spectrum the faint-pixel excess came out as 13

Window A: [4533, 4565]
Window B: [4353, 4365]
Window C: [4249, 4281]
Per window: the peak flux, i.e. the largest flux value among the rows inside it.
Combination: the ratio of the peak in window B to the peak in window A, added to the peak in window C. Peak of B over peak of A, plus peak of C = 10.3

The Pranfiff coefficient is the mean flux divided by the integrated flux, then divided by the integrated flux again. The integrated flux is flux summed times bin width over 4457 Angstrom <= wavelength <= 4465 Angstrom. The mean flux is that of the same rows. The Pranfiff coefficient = 0.0013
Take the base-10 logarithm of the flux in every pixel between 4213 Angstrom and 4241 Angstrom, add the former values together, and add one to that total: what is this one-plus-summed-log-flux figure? 6.2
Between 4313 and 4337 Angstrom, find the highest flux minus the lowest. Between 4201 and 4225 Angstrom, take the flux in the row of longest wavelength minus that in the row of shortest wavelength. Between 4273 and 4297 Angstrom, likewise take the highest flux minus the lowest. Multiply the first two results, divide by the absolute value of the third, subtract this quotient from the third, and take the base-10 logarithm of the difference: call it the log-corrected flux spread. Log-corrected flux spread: 0.8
